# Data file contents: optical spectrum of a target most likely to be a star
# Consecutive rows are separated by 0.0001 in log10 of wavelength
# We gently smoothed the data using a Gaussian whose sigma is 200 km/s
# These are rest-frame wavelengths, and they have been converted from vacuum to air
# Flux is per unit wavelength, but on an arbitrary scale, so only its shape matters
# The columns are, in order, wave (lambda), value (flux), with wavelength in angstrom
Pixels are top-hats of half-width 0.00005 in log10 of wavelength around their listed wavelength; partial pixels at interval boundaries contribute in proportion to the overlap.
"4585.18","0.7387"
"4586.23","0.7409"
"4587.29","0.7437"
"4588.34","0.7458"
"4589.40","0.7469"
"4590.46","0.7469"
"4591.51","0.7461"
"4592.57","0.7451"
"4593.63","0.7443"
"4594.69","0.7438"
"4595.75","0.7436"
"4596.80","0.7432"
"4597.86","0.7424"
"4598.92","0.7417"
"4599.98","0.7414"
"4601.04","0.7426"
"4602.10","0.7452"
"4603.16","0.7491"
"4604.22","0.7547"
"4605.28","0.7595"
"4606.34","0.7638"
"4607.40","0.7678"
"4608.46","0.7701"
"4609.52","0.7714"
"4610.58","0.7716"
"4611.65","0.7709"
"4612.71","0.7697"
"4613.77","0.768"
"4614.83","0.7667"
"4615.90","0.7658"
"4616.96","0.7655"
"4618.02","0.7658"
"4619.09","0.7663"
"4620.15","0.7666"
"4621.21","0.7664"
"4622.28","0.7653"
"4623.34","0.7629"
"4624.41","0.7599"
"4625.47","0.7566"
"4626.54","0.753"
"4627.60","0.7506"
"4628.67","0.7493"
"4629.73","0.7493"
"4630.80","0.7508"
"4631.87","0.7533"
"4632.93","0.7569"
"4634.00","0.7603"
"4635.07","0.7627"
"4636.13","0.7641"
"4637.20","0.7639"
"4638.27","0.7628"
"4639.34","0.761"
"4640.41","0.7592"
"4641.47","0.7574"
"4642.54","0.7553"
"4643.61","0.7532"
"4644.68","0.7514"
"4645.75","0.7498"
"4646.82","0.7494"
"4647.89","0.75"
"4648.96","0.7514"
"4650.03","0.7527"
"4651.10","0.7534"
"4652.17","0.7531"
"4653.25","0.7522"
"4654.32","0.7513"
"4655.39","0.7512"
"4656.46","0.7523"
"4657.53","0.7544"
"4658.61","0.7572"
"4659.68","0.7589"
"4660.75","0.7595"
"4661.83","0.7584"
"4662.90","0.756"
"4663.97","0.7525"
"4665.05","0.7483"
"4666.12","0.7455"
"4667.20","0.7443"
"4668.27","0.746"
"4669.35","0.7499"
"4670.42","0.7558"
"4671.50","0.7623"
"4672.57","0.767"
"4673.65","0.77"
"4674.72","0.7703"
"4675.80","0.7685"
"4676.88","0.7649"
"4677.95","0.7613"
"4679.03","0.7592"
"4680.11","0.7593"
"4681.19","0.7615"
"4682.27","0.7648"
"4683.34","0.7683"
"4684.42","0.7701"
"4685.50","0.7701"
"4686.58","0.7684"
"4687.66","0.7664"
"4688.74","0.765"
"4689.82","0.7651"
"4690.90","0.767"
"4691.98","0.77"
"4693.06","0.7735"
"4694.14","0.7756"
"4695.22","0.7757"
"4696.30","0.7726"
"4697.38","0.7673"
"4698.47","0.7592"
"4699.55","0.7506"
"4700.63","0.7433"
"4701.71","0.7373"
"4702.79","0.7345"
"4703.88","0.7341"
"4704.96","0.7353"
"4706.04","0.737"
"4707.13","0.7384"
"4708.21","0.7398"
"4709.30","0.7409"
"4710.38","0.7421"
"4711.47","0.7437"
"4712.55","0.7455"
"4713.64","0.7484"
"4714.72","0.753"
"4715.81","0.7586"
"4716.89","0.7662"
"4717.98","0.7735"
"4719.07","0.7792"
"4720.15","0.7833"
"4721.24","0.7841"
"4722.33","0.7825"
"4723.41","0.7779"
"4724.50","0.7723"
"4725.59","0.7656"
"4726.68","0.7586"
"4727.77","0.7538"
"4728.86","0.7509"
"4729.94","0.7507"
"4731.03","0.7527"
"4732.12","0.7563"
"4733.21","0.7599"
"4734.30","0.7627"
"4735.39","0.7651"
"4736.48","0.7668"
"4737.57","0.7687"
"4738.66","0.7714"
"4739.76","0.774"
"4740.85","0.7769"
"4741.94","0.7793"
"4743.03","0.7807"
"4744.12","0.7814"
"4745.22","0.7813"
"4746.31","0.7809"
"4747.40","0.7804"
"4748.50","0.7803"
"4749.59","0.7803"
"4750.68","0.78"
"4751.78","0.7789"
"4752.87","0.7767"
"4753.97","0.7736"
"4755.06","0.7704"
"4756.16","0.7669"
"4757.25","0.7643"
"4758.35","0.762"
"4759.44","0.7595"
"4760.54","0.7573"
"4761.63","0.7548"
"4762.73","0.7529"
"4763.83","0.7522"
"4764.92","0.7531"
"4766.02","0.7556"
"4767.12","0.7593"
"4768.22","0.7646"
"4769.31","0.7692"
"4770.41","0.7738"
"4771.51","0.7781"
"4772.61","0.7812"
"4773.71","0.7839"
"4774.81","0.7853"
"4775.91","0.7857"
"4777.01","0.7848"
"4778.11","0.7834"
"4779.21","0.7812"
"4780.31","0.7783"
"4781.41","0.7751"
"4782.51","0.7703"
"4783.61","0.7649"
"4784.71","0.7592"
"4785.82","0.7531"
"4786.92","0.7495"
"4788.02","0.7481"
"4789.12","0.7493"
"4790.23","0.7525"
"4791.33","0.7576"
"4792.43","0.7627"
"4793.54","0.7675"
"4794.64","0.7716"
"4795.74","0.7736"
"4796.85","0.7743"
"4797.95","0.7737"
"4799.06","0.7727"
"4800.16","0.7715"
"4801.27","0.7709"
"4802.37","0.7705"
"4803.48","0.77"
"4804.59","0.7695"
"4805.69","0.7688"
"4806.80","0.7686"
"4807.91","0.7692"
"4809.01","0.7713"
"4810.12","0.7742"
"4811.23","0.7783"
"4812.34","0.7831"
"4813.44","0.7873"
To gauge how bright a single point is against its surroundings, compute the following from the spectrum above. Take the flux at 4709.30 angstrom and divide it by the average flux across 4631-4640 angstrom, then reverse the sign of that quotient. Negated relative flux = -0.97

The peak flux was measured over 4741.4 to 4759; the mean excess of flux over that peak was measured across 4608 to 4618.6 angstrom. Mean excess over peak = -0.013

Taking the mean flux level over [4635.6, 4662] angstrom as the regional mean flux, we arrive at 0.755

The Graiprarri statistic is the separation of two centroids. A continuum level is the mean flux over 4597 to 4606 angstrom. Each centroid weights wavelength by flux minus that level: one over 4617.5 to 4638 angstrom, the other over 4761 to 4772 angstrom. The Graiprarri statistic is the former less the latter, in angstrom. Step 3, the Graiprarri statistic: -141.8 angstrom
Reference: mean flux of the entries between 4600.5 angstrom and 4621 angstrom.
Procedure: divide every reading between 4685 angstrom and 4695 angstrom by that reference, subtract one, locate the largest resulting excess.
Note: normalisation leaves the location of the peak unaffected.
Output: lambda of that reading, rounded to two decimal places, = 4694.14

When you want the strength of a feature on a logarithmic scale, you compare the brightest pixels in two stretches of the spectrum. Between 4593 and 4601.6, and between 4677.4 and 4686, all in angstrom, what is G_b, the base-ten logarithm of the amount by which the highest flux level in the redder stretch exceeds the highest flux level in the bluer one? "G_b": -1.59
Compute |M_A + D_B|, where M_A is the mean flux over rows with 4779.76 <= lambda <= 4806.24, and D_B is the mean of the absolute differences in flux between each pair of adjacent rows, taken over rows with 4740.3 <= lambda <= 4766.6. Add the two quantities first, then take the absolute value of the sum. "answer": 0.767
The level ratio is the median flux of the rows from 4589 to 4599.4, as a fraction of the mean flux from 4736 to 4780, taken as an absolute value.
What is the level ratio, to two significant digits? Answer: 0.96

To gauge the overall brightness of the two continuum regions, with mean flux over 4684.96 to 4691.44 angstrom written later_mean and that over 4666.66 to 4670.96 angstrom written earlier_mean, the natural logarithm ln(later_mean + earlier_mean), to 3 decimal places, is 0.416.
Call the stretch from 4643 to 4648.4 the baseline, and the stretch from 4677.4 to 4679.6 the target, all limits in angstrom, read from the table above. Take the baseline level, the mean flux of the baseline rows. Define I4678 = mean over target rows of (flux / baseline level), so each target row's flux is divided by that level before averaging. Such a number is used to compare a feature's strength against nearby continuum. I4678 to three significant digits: 1.01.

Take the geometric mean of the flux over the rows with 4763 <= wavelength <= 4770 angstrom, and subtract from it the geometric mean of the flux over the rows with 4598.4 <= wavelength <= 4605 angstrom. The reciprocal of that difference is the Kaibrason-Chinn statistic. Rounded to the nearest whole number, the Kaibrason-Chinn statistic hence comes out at 76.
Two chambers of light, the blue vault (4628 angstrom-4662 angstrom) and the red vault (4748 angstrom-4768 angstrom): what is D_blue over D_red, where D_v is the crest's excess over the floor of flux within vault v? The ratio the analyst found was 0.53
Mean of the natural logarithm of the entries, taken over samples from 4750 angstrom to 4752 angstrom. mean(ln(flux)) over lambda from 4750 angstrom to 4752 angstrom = -0.249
